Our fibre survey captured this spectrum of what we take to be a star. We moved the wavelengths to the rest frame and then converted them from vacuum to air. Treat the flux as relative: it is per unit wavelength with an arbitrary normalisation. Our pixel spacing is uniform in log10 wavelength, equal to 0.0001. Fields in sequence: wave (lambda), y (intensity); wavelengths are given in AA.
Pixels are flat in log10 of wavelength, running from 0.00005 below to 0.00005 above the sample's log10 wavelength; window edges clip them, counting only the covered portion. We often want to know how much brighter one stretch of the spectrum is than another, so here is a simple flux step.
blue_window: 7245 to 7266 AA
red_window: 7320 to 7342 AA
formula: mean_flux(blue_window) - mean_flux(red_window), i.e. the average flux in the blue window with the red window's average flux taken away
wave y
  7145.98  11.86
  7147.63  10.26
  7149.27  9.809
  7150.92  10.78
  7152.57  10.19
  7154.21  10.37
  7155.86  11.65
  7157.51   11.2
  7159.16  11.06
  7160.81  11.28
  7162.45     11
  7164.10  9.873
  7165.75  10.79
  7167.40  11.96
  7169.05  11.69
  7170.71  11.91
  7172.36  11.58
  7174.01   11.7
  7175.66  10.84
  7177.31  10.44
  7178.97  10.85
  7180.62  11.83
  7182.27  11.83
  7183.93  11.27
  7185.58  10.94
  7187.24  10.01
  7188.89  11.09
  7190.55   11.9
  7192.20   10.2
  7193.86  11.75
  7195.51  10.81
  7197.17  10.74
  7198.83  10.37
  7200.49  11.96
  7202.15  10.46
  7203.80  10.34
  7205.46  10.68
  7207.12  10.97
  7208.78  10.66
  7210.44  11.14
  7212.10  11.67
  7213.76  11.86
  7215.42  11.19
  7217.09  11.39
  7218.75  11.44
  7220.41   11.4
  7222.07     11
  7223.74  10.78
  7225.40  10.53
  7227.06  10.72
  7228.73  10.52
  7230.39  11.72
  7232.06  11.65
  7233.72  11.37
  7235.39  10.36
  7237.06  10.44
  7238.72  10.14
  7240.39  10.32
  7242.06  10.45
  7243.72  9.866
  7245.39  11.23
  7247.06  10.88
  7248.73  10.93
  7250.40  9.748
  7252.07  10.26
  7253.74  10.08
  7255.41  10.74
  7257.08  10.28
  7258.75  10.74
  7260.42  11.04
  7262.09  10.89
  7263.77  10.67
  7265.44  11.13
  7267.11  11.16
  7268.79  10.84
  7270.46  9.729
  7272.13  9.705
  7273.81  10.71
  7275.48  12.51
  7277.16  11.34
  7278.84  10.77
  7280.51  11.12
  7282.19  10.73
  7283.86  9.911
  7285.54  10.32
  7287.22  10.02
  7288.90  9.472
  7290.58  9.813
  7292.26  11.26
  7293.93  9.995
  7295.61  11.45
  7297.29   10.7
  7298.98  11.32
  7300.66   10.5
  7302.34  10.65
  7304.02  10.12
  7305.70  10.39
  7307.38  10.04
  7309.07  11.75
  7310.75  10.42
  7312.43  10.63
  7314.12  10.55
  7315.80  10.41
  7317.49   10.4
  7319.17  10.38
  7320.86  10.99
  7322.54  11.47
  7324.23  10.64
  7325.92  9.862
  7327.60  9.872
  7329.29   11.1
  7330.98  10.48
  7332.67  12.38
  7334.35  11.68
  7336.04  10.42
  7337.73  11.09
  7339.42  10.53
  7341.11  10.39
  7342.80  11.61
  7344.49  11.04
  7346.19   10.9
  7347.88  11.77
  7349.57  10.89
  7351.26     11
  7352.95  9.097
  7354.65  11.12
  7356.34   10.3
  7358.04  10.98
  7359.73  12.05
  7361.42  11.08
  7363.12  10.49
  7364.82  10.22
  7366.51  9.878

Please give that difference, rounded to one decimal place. -0.2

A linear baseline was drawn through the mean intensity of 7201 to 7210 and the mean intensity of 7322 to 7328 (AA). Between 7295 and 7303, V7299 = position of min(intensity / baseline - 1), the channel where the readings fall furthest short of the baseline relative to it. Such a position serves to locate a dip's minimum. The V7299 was 7300.66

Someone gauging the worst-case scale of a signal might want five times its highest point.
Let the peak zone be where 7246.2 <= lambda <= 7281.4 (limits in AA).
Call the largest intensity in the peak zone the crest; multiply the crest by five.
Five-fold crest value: 63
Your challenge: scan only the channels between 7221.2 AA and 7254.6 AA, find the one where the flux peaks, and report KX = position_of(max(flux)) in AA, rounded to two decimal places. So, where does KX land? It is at 7230.39 AA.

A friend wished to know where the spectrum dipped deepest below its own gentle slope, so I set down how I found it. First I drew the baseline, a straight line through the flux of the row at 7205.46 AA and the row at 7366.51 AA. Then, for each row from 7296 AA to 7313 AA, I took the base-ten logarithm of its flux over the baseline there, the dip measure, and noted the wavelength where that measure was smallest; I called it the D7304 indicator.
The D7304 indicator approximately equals 7307.38 AA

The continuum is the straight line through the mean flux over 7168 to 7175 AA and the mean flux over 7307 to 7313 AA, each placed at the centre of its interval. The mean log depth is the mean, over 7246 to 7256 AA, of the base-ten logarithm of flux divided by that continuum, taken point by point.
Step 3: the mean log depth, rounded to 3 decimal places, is -0.029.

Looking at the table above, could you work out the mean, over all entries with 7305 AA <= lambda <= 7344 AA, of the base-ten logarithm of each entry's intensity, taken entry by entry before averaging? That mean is 1.031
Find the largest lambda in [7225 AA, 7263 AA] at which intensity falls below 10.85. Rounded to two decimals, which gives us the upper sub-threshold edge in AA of 7258.75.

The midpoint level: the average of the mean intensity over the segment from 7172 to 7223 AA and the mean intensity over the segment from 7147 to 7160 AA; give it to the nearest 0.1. 10.9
